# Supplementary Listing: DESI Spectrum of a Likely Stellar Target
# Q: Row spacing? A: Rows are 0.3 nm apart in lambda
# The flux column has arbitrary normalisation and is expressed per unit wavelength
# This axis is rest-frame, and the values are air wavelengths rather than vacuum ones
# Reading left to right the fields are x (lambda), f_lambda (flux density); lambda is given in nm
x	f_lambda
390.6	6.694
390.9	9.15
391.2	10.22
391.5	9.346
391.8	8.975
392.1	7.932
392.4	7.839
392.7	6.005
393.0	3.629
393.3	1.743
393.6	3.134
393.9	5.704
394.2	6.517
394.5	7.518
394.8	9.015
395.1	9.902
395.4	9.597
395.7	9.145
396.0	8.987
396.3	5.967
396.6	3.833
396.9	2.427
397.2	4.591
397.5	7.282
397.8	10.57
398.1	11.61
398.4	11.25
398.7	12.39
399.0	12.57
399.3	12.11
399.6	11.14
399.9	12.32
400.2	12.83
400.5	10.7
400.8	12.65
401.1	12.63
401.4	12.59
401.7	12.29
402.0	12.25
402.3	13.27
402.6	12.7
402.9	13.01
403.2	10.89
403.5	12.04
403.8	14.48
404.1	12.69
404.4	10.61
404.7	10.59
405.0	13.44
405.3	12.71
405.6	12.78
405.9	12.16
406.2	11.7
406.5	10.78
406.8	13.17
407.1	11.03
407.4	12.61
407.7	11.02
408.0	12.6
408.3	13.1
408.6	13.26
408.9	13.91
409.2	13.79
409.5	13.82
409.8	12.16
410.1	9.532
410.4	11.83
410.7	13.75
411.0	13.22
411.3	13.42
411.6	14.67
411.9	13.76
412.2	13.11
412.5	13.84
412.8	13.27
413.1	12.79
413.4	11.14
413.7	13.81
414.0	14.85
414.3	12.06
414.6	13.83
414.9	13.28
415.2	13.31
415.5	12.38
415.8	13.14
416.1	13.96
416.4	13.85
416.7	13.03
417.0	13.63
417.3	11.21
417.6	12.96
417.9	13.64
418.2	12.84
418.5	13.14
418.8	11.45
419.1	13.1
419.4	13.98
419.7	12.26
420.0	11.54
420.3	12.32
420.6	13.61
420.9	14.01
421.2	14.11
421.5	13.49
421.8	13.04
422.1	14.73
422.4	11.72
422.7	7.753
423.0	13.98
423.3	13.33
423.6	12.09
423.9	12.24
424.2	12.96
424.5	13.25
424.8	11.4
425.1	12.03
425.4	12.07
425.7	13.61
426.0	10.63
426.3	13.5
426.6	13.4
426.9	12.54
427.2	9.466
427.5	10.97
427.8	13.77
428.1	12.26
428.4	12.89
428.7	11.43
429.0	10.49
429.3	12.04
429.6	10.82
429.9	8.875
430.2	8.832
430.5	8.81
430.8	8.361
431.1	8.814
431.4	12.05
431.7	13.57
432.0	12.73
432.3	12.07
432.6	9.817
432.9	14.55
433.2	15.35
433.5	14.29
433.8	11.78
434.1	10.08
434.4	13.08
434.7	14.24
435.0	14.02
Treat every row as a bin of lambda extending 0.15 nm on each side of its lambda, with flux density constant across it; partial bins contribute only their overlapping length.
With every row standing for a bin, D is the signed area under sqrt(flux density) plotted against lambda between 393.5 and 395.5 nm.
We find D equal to 5.4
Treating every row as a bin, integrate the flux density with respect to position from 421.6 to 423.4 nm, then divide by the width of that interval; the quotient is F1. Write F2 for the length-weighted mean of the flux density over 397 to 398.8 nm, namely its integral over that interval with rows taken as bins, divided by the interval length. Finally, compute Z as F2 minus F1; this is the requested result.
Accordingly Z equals -3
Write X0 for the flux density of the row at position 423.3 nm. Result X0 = 13.33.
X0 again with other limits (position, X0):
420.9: 14.01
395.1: 9.902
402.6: 12.7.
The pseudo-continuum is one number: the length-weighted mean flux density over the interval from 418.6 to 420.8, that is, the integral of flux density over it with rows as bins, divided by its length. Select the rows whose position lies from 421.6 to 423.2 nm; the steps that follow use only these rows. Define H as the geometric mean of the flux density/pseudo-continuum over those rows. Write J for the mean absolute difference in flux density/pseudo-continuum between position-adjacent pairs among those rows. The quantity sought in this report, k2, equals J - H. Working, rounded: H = 0.94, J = 0.29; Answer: -0.65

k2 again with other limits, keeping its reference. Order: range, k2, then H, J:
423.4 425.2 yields -0.92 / 0.97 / 0.06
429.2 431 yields -0.70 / 0.75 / 0.06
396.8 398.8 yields -0.46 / 0.60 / 0.14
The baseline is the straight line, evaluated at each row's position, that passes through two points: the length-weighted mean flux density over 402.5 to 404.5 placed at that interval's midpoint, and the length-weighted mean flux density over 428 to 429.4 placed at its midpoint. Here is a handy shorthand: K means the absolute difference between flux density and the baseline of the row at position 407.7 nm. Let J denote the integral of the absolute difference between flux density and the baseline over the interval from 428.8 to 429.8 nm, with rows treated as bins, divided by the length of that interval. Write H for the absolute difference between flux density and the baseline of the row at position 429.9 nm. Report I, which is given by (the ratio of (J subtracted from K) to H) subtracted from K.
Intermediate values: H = 3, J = 0.9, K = 1.3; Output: 1.1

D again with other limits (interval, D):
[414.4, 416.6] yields 8.0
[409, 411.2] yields 7.8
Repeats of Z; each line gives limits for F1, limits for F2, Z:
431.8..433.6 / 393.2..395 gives -7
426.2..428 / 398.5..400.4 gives 0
